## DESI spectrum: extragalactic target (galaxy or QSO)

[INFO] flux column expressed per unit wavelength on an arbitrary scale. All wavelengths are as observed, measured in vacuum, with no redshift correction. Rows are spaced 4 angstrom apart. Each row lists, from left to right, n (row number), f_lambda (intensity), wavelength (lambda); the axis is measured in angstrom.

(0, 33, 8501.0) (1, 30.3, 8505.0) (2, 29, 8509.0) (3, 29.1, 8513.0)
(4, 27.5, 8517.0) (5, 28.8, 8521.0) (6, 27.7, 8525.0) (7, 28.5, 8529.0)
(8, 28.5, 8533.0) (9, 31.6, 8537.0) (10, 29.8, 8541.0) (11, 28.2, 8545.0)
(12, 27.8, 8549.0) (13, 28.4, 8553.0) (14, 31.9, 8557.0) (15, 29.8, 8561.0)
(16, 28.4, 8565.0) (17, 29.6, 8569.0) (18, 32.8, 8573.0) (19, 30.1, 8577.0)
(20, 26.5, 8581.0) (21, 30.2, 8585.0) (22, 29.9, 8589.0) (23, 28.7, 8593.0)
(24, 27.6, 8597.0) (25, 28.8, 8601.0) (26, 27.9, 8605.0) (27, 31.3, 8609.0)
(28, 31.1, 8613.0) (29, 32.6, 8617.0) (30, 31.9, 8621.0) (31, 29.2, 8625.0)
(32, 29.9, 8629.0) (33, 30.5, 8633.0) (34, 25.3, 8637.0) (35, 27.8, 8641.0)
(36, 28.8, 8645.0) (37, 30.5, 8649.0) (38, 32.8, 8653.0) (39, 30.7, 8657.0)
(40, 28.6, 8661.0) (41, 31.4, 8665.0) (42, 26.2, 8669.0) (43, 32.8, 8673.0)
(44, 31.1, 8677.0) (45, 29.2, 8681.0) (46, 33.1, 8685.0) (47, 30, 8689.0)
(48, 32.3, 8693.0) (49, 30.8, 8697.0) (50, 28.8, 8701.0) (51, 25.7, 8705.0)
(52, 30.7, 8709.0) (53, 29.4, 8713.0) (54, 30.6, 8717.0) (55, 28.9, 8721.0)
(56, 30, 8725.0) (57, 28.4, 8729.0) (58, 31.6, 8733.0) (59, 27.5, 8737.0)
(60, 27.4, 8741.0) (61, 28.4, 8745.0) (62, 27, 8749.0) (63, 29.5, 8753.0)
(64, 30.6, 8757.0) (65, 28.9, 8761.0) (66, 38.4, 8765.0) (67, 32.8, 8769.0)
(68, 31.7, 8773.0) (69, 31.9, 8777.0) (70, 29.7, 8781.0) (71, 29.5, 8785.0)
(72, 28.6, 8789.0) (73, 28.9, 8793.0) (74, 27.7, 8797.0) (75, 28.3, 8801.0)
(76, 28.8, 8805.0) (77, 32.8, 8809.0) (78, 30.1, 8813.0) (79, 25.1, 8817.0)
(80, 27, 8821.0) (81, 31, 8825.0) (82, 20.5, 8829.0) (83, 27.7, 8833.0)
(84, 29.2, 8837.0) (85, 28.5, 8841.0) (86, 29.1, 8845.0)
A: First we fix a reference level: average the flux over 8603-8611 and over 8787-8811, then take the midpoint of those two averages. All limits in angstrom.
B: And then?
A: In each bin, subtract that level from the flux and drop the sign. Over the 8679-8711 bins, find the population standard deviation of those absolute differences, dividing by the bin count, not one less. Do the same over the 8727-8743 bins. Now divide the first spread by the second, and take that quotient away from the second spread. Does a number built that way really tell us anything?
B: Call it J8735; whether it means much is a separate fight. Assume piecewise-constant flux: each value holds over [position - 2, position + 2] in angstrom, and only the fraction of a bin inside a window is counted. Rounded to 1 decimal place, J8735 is -2.4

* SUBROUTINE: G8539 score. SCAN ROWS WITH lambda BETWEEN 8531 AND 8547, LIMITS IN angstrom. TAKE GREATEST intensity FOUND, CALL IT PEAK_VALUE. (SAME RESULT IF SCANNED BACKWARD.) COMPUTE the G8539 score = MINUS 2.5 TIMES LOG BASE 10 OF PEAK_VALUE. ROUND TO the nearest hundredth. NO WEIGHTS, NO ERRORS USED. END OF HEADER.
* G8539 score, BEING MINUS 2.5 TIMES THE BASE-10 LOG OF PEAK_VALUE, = -3.75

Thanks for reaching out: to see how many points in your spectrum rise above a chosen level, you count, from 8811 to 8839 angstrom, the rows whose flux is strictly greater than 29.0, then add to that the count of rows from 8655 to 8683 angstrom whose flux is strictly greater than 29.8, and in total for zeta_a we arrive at 7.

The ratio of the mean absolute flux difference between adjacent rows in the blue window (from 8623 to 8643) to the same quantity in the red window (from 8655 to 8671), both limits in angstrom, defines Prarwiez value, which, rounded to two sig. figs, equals 0.67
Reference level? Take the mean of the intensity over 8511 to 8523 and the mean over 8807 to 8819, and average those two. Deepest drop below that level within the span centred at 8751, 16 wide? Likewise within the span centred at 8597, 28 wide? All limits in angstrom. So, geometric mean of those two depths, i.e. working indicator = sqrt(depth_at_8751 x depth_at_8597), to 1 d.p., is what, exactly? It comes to 1.6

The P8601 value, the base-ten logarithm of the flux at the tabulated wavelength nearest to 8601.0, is 1.46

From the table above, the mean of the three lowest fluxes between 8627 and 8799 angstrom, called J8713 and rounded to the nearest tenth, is 25.7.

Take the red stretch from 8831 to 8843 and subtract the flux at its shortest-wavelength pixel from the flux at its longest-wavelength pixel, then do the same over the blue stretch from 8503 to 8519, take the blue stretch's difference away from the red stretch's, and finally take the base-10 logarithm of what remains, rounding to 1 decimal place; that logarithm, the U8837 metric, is 0.6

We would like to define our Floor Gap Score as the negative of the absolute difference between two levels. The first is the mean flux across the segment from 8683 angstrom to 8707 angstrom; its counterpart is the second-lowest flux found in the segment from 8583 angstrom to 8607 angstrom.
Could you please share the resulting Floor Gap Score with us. -2.2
